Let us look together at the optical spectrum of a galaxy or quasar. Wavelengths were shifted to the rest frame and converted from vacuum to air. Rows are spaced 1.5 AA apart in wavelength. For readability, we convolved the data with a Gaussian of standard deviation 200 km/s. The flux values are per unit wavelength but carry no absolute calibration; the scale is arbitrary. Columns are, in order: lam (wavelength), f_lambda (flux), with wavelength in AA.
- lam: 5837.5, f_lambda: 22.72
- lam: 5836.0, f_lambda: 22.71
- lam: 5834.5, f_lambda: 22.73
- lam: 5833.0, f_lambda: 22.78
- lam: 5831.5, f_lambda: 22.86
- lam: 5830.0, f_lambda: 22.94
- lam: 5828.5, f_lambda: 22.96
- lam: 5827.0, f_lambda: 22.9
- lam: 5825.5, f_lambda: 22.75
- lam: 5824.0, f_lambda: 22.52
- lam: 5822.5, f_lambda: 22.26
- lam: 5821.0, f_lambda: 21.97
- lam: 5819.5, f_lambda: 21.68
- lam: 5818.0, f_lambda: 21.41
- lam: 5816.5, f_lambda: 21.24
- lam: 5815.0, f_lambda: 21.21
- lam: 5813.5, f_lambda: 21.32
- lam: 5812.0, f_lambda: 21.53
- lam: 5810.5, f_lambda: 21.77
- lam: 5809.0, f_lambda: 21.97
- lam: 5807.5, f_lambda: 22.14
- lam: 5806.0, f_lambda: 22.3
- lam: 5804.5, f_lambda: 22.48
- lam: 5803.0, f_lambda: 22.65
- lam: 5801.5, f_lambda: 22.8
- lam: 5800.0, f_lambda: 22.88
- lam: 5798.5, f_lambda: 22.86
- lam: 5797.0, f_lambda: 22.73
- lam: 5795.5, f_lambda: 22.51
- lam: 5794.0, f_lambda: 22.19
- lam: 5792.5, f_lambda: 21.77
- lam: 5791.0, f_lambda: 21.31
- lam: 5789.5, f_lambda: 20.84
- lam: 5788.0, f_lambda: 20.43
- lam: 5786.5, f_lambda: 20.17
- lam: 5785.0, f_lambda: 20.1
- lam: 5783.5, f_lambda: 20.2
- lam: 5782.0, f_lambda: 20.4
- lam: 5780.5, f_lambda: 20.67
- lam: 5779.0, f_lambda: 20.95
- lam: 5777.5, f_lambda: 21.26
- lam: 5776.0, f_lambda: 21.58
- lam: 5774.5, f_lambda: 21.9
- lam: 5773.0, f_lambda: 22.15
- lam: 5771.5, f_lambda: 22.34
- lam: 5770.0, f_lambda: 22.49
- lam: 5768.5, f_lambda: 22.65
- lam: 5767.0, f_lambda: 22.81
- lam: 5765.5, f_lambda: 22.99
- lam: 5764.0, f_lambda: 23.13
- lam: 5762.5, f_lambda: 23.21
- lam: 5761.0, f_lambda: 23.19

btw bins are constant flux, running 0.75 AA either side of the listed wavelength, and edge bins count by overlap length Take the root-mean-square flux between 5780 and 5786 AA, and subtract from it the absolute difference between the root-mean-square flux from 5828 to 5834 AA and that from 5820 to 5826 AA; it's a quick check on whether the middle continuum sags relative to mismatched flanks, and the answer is 19.8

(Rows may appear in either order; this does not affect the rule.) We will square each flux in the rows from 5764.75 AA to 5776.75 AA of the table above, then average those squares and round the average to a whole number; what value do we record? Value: 500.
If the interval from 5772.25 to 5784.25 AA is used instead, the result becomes 447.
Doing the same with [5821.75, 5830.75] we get 516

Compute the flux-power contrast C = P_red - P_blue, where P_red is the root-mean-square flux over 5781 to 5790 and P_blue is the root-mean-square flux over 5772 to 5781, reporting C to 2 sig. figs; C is -1.1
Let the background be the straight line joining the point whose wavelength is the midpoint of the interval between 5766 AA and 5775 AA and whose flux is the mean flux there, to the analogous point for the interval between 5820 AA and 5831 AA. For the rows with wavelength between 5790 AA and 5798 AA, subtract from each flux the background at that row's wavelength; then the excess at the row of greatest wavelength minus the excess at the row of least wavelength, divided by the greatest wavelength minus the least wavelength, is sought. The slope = 0.23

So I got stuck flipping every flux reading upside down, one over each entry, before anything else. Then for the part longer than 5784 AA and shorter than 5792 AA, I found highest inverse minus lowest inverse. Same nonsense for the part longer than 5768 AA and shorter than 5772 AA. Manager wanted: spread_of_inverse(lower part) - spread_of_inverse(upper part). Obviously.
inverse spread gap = -0.0022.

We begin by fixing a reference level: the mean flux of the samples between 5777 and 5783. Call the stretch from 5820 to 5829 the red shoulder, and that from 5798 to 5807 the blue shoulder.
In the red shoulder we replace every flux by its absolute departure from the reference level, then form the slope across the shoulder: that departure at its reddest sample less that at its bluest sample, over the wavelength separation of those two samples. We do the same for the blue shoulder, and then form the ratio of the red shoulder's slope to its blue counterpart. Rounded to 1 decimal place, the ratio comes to -1.8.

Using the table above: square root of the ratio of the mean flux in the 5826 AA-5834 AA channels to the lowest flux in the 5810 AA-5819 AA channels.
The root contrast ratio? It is 1.04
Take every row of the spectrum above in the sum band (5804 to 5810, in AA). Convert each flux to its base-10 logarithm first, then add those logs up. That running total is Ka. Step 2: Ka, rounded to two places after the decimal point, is 5.39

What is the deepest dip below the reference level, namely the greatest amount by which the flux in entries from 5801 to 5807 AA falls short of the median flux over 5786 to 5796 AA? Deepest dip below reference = -1.0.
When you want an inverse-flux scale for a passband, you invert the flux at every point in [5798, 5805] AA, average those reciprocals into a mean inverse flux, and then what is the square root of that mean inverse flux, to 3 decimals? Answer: 0.210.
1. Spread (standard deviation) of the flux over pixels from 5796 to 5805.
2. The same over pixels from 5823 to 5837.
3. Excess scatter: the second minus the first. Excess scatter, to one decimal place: 0.0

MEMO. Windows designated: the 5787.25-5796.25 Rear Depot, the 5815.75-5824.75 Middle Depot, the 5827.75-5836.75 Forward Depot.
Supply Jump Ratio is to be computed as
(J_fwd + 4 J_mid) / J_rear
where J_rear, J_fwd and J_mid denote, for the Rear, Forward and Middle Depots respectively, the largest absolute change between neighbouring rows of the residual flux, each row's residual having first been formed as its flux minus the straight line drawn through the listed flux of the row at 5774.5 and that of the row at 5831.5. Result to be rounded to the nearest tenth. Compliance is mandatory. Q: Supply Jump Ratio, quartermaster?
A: 2.6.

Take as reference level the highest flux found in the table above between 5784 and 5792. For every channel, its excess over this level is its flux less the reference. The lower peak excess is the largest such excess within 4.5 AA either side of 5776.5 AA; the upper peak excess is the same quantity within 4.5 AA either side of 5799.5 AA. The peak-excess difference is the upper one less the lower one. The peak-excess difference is 0.7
